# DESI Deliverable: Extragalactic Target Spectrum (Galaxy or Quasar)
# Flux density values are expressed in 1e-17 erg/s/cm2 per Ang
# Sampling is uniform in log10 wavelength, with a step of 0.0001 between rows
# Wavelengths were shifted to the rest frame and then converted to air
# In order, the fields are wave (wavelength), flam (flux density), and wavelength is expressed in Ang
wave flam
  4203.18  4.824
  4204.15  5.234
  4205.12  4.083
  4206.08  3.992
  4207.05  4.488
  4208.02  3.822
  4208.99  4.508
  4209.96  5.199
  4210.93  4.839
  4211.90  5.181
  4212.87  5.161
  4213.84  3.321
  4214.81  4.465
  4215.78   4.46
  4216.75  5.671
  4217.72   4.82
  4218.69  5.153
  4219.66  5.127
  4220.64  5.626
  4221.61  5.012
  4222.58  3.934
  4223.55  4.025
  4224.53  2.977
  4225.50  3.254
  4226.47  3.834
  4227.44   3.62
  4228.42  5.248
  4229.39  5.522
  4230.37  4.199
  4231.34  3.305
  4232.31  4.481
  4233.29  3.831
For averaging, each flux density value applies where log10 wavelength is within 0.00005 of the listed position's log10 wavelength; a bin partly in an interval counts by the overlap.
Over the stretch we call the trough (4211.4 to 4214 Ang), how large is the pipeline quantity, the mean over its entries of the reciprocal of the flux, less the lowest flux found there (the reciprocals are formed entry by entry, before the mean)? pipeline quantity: -3.1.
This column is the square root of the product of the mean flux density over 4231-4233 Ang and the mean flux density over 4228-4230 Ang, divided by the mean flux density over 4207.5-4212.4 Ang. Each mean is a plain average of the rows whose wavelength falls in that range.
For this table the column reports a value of 0.97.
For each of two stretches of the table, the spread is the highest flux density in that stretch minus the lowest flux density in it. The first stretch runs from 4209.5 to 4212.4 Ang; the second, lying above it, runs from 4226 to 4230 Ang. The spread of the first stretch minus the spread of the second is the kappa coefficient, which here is -1.5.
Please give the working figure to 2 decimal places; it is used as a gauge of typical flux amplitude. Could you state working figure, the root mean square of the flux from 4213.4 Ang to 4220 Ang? 4.77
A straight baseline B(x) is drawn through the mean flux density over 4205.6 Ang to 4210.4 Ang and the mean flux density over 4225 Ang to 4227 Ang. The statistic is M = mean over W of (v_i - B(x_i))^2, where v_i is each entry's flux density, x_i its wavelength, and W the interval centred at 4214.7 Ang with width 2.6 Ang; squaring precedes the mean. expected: 0.3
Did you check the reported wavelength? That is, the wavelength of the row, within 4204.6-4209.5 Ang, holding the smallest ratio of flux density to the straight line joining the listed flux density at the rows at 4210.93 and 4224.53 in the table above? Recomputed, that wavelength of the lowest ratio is 4205.12 Ang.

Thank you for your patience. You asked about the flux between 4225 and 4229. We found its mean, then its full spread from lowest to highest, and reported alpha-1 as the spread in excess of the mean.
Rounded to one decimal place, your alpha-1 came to -2.0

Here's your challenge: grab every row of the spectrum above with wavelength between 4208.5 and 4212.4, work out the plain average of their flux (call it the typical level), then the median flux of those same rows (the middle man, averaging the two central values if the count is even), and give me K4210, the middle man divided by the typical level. 1.02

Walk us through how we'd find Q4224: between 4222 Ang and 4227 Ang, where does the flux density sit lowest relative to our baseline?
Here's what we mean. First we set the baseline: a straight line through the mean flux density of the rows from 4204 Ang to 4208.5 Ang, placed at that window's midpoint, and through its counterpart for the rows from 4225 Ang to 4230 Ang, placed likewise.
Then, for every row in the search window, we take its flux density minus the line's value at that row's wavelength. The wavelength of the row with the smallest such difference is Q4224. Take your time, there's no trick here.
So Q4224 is 4224.53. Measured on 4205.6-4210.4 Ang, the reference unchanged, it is 4208.02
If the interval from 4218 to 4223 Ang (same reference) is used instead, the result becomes 4222.58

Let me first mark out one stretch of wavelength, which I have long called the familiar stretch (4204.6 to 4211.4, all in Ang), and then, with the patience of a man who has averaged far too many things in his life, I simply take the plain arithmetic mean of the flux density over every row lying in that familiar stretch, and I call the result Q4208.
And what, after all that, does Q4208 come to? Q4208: 4.42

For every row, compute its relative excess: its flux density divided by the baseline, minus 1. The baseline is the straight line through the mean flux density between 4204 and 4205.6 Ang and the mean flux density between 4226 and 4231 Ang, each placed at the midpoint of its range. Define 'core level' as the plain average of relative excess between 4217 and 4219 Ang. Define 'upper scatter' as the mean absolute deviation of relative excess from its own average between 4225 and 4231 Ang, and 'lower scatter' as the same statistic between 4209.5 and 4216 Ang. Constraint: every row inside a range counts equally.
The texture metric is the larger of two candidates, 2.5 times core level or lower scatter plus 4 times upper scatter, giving 0.77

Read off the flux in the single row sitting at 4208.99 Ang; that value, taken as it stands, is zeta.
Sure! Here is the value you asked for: 4.508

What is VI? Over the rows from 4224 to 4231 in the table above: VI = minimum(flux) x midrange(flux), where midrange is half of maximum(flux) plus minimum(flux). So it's 13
